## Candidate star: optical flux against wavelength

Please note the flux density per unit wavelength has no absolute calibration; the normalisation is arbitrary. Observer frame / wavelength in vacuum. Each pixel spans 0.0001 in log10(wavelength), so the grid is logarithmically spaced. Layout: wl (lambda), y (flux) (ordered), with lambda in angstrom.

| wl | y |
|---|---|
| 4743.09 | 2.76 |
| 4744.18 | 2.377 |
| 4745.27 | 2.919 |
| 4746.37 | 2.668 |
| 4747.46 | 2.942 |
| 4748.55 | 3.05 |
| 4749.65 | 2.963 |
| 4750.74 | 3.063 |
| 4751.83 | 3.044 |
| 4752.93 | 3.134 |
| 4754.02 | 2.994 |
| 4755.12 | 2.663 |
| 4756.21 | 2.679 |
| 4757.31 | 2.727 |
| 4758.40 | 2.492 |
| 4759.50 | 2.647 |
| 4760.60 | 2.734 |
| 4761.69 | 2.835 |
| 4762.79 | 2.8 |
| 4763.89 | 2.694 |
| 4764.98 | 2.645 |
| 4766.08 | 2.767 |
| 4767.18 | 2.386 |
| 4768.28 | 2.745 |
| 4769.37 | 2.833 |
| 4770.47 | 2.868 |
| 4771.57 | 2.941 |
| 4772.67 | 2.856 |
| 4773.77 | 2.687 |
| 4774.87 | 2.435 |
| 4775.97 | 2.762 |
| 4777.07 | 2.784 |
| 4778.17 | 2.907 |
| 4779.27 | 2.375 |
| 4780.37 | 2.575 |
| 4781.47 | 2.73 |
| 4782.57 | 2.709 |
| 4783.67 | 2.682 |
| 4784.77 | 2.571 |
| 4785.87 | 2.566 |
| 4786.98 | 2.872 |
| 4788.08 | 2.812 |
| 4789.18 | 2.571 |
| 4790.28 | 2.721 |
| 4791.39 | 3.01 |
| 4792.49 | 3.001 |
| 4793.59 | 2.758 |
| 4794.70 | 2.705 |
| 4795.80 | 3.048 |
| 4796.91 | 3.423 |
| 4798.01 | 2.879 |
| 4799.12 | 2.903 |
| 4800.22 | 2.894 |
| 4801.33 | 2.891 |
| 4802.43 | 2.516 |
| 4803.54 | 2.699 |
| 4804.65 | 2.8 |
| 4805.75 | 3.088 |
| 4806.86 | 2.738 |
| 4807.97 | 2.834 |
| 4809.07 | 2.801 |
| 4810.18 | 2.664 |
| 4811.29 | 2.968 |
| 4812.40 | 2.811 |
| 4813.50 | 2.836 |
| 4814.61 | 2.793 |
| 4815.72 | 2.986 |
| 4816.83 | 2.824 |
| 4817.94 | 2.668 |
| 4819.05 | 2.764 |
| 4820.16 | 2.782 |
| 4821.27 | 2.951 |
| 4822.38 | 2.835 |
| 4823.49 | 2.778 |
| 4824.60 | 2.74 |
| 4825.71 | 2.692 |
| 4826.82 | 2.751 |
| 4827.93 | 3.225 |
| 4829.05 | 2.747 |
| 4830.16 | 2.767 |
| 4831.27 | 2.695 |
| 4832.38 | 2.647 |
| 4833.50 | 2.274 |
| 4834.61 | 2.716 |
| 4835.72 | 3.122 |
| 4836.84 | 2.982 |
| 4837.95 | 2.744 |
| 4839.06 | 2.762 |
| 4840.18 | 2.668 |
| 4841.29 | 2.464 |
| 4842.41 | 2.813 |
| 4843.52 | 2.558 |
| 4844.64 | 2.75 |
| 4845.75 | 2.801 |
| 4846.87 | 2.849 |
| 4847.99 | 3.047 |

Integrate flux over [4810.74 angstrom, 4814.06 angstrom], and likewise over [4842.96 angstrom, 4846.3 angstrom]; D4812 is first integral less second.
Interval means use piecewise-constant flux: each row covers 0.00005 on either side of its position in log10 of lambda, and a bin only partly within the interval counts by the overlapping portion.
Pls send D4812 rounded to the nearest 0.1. 0.5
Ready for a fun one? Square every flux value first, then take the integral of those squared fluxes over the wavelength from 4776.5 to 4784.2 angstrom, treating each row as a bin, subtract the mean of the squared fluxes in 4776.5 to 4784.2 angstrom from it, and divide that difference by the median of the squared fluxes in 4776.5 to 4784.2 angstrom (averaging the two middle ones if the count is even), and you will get 6.59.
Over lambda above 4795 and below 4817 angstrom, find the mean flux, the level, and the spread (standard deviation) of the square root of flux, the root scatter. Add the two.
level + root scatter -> 2.92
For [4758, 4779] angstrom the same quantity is 2.77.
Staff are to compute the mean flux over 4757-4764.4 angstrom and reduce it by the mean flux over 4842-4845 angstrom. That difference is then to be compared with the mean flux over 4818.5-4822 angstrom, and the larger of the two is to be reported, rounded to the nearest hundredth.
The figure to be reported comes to 2.83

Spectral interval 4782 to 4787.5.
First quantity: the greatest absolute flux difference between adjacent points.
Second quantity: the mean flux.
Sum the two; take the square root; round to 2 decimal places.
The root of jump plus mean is 1.73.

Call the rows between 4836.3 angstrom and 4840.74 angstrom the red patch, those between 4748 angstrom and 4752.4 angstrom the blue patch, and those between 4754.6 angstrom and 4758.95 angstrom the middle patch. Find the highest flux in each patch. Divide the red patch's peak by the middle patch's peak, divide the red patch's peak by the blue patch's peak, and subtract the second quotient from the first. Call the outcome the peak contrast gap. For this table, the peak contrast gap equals 0.12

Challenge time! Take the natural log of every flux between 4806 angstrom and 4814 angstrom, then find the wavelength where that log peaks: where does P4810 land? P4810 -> 4811.29 angstrom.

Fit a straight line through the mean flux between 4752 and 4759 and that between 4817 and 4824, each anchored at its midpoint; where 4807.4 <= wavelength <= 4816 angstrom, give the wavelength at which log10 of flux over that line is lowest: 4810.18 angstrom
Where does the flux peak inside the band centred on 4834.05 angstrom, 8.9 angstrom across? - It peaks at 4835.72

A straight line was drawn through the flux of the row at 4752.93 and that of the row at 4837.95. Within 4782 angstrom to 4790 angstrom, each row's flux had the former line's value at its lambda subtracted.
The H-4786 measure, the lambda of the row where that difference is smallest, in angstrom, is 4784.77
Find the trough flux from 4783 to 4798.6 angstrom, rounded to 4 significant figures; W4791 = 2.566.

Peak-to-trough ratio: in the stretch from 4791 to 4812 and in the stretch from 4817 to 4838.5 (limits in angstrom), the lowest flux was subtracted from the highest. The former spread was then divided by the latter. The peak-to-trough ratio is 0.95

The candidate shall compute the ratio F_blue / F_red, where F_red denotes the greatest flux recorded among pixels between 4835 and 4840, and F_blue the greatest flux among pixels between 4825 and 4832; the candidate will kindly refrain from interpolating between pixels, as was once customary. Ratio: 1.03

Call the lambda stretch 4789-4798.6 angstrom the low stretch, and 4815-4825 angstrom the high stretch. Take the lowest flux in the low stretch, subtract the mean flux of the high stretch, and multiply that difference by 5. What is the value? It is -1.2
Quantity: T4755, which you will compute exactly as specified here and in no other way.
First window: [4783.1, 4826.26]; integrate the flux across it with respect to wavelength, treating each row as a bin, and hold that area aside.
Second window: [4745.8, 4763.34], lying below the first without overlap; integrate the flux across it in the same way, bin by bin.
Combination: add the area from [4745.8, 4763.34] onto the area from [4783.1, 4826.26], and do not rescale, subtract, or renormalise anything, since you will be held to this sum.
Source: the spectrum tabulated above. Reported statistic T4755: 171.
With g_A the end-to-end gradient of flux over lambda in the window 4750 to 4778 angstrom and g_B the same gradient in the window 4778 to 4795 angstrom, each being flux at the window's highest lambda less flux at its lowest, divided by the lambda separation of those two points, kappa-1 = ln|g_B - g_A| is -6.4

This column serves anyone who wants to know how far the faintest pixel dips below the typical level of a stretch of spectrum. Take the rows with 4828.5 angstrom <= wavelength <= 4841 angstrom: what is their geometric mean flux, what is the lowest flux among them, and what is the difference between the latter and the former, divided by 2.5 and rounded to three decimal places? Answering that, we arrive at -0.183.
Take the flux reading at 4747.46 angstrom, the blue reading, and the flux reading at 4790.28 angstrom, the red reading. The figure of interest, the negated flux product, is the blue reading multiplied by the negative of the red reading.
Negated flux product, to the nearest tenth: -8.0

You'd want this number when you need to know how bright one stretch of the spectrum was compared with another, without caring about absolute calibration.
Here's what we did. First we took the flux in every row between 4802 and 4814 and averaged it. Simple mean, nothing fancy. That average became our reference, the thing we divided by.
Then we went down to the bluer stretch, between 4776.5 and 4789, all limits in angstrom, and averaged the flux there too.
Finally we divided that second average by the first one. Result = 0.96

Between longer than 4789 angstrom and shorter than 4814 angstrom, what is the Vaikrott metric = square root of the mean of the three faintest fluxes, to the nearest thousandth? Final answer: 1.607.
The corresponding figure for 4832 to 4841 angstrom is 1.590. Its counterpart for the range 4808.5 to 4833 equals 1.631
